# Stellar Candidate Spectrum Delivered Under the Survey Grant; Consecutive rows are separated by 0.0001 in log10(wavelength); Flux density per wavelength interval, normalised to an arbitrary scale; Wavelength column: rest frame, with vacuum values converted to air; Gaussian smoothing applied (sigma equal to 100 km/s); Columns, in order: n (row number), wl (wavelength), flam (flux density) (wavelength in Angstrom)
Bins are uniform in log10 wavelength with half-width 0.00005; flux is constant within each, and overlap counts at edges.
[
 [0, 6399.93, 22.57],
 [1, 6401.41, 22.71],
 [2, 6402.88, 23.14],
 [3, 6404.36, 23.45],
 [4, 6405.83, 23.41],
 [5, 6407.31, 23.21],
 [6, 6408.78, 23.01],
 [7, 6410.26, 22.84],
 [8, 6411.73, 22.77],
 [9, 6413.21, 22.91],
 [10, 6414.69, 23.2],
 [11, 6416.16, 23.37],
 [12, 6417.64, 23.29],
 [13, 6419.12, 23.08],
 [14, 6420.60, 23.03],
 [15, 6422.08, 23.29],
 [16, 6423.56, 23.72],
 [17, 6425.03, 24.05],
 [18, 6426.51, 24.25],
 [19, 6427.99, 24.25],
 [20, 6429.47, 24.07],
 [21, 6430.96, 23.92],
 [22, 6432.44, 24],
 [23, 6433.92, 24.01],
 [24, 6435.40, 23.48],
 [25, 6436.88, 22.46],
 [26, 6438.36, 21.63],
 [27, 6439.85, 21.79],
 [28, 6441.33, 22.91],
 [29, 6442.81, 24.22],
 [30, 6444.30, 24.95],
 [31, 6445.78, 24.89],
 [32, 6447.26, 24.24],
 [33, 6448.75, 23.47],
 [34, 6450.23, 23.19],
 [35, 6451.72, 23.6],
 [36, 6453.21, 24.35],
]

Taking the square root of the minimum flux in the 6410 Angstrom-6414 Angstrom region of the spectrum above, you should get 4.77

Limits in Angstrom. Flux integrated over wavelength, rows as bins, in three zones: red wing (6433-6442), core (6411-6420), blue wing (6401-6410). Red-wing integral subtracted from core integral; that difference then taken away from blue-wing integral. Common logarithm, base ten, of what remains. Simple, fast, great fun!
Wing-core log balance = 2.31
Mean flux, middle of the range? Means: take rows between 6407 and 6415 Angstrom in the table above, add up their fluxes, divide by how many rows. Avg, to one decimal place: 23.0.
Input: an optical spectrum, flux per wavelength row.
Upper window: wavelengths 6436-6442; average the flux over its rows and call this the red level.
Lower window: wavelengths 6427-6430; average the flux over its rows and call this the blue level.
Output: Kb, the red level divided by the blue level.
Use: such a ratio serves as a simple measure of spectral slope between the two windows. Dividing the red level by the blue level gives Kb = 0.919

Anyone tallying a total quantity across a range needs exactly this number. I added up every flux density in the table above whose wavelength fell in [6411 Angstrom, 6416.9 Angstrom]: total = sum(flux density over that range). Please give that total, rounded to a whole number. 92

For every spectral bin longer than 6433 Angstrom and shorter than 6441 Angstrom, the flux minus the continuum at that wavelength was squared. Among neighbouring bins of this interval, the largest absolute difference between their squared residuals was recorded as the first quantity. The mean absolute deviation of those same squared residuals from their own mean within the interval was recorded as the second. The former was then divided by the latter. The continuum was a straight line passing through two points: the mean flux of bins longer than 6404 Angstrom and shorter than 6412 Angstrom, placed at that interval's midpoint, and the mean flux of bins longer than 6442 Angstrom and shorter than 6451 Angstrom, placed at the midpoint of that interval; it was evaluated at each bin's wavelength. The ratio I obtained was 1.58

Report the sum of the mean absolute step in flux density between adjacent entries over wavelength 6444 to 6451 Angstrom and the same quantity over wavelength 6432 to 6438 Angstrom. 0.96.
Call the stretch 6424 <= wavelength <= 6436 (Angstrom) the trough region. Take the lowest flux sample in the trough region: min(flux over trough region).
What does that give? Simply 23.48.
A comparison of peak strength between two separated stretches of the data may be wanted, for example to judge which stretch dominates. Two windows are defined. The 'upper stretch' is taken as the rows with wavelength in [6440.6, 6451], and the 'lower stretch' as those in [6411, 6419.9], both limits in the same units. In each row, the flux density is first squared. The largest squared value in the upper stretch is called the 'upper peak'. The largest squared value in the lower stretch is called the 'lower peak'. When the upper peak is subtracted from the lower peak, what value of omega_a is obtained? -76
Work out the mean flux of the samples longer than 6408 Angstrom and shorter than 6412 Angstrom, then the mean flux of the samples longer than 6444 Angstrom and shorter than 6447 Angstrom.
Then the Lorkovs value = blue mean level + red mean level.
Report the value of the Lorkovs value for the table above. 47.8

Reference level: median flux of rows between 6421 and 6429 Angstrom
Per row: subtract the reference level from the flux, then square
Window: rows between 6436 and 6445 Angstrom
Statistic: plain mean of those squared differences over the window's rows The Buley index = 2.6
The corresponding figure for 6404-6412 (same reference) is 0.9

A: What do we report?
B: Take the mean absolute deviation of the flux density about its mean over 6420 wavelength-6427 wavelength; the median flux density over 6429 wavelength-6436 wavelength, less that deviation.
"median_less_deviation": 23.59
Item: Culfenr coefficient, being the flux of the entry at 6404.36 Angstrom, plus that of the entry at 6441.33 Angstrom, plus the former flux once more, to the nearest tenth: 69.8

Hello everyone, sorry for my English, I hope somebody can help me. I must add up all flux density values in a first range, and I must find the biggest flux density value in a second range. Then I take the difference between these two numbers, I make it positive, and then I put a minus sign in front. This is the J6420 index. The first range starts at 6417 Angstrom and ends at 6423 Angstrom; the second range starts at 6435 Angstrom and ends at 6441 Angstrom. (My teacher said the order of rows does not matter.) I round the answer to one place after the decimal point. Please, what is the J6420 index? -69.2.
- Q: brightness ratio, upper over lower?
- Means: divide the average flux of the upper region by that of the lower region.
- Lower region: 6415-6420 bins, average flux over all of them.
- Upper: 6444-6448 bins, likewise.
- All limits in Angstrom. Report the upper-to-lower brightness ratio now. 1.06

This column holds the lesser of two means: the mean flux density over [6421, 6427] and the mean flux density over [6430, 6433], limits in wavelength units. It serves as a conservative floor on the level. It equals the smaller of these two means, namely 23.8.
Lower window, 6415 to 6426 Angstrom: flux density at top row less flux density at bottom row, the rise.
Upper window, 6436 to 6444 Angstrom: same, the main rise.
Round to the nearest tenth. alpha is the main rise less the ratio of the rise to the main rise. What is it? 1.4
